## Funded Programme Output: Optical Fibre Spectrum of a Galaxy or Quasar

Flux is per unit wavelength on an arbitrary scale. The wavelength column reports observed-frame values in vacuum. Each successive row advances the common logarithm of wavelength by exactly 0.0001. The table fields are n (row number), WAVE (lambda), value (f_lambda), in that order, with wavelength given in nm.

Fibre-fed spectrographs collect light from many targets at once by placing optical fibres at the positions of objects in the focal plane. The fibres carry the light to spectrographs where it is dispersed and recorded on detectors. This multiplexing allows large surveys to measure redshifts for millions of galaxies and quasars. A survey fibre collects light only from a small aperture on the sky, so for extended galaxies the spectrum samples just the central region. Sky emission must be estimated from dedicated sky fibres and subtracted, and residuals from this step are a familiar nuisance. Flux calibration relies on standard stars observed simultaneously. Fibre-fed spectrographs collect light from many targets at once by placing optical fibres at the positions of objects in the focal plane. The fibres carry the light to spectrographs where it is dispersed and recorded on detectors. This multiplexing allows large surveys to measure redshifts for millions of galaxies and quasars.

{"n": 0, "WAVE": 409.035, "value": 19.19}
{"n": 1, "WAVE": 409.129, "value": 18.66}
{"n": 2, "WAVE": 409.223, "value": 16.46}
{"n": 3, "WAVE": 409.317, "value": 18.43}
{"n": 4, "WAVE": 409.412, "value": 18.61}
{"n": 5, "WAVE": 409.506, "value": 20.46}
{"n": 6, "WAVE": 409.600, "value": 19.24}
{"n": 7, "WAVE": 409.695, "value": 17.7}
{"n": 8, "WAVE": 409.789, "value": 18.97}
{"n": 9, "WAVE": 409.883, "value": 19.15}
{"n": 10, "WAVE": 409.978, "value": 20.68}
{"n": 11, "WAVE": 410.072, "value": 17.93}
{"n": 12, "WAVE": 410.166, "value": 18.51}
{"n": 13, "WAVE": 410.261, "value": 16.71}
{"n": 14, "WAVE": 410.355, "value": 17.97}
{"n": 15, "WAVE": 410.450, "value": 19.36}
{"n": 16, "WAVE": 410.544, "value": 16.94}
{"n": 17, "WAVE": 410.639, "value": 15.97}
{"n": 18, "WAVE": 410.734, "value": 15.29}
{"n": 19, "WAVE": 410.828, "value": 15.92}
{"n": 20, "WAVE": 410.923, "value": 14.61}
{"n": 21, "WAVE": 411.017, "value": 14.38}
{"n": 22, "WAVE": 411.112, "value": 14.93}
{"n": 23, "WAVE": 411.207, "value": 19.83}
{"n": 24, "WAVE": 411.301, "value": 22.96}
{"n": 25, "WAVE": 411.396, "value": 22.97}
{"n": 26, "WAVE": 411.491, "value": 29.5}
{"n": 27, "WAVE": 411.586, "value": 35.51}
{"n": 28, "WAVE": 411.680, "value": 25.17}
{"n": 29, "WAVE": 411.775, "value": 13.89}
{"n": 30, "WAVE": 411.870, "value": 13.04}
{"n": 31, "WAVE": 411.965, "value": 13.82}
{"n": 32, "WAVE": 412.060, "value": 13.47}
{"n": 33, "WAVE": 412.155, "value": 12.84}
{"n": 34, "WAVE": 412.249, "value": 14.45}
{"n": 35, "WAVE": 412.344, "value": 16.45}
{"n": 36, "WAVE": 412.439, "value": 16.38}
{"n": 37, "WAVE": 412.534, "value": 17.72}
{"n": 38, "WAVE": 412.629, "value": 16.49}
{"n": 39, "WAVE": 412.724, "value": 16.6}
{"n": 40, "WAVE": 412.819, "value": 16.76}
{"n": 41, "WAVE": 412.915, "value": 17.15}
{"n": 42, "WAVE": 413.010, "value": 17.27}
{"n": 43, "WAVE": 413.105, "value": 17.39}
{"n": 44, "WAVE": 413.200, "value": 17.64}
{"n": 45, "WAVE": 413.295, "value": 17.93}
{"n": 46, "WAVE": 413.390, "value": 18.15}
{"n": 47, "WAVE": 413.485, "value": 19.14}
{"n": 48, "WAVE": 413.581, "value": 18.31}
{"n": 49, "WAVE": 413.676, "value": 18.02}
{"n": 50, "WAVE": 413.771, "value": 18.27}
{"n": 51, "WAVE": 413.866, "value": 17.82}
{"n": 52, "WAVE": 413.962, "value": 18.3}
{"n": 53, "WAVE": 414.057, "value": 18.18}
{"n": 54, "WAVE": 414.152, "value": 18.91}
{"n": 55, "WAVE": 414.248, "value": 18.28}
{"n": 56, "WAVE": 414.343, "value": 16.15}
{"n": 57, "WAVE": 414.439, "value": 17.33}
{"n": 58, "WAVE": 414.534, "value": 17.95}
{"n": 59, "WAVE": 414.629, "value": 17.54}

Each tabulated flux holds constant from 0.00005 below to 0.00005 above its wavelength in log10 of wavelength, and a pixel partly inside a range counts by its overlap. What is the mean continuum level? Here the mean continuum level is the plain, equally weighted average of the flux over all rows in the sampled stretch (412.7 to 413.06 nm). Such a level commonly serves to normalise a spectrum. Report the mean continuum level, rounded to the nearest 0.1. 16.9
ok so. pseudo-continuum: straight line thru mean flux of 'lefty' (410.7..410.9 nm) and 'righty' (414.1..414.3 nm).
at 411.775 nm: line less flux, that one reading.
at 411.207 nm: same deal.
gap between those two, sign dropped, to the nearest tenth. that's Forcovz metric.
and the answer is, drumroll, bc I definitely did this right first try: 6.4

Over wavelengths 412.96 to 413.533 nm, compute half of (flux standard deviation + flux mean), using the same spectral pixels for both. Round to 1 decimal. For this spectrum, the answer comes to 9.3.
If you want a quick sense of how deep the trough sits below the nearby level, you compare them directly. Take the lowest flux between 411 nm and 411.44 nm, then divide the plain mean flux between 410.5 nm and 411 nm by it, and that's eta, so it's 1.1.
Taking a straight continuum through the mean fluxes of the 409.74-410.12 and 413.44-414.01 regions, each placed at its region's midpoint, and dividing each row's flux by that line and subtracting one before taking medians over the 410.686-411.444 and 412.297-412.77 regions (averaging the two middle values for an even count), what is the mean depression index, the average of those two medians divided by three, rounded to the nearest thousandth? -0.048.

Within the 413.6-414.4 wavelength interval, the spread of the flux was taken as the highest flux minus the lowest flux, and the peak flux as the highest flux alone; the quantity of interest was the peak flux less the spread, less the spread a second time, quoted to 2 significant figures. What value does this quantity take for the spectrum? 13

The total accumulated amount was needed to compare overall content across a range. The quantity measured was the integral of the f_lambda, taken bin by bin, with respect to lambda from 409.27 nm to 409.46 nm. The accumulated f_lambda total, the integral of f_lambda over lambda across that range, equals 3.5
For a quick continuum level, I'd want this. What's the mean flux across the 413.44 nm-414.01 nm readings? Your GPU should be 18.3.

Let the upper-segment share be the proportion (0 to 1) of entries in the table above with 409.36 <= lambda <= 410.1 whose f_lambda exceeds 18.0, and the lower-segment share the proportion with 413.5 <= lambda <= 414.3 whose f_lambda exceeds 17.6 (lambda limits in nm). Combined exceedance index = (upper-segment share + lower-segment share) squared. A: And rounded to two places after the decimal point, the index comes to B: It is 3.06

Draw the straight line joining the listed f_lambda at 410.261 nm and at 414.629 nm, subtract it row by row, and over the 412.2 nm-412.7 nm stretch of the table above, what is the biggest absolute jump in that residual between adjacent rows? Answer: 2.0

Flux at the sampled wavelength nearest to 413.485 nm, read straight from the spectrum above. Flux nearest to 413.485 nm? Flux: 19.14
